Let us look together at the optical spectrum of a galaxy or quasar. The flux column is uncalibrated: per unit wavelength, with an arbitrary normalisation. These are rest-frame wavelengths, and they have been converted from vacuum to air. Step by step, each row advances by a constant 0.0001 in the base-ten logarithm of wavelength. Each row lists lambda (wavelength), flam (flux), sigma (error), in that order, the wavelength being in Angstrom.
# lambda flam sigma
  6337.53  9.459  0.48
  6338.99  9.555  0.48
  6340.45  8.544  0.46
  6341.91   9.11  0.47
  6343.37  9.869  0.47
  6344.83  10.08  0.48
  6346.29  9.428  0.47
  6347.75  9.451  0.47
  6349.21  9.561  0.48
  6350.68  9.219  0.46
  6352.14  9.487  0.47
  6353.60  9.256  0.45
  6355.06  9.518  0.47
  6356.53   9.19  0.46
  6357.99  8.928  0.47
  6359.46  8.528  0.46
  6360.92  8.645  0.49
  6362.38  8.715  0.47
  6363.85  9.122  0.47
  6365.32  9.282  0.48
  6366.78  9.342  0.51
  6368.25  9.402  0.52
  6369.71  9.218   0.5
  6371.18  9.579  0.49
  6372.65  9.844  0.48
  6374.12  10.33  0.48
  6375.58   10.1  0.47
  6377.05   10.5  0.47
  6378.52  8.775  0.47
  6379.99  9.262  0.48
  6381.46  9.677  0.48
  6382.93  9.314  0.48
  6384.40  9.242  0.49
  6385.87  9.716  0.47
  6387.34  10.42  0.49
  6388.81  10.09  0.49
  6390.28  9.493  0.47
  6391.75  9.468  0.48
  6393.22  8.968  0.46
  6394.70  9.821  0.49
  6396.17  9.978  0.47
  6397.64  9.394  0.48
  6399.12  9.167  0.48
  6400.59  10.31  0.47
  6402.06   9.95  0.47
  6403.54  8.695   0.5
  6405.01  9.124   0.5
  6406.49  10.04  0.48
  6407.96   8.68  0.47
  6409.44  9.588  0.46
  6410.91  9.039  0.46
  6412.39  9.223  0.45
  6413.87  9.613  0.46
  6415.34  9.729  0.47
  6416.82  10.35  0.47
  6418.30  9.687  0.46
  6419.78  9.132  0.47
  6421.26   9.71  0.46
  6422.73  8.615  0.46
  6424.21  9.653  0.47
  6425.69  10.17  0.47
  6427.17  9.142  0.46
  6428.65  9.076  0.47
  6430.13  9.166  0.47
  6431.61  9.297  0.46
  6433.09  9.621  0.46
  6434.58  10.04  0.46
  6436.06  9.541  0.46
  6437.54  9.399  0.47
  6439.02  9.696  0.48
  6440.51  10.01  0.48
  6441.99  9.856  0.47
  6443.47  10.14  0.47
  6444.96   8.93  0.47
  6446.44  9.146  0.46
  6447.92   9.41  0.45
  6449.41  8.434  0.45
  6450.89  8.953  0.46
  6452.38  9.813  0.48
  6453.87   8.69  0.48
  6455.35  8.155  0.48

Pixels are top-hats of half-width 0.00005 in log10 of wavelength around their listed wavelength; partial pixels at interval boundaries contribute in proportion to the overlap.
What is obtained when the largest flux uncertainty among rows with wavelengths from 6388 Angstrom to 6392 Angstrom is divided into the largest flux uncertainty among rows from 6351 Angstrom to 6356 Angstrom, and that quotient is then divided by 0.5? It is 1.92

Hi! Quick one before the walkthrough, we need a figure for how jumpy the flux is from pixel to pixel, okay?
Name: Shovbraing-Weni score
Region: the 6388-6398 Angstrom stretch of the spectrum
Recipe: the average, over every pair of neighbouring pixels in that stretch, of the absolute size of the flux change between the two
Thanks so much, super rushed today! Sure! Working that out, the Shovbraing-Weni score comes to 0.45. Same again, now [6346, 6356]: 0.21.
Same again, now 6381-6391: 0.42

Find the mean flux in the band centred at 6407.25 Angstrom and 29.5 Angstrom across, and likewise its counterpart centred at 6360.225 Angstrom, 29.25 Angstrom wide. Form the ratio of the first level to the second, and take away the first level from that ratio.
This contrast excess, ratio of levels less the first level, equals -8.49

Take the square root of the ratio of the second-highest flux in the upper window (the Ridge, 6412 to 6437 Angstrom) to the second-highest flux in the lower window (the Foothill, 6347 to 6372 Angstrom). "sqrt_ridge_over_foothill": 1.03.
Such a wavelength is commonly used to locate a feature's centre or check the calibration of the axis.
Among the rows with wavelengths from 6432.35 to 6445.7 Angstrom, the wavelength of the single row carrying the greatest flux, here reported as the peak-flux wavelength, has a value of 6443.47 Angstrom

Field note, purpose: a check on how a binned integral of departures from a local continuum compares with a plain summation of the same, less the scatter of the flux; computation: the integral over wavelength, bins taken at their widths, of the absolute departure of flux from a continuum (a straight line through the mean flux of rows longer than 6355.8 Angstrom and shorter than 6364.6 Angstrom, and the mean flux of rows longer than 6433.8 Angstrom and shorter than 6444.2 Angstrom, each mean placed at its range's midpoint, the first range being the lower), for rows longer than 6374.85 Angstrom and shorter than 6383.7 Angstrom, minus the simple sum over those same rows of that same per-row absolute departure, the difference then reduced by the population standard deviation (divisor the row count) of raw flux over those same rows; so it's 1.2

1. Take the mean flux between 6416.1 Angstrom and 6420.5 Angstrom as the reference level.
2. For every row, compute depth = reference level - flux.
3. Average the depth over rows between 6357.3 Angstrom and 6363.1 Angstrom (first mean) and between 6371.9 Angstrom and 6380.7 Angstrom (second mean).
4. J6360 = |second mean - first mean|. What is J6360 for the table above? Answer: 1.10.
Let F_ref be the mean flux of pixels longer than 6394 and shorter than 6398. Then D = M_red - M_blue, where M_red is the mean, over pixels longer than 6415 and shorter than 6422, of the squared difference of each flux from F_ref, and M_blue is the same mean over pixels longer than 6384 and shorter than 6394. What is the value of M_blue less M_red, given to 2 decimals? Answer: 0.07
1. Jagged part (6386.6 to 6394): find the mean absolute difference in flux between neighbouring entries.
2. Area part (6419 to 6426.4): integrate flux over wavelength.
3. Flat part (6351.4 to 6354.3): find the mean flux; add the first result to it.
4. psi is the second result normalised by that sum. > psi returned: 7.2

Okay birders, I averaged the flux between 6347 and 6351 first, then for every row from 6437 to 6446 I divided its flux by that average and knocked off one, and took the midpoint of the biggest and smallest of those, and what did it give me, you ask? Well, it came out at 0.01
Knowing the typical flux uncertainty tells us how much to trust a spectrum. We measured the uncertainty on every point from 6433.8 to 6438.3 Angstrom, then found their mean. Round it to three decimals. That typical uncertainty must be 0.463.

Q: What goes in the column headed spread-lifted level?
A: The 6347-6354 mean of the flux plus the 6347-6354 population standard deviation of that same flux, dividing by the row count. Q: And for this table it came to 9.5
